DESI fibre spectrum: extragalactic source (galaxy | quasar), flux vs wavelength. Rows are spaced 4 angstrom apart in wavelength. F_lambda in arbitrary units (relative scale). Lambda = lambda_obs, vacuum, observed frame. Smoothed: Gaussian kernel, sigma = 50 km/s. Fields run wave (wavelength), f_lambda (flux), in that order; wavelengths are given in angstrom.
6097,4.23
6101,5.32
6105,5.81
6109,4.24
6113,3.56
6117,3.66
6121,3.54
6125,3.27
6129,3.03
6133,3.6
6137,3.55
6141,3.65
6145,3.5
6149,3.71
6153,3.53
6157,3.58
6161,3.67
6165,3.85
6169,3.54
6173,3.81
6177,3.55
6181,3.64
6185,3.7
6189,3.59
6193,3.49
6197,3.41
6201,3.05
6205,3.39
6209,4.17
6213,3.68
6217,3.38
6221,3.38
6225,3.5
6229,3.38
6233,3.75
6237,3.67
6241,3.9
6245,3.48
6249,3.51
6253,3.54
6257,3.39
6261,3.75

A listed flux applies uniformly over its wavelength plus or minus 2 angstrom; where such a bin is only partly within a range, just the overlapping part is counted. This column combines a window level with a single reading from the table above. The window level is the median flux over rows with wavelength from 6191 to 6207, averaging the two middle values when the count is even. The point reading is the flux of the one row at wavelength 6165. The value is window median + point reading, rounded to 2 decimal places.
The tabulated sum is 7.25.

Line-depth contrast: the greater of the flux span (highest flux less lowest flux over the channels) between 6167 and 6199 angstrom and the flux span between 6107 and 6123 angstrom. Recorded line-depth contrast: 0.70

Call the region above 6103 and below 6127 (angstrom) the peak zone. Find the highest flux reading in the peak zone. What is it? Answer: 5.81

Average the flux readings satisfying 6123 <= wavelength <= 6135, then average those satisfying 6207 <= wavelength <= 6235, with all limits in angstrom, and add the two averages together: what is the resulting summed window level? 6.9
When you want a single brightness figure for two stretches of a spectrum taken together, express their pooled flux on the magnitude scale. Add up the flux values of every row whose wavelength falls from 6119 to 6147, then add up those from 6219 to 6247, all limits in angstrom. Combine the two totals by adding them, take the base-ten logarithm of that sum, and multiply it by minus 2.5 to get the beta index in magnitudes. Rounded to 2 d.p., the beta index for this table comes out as -4.23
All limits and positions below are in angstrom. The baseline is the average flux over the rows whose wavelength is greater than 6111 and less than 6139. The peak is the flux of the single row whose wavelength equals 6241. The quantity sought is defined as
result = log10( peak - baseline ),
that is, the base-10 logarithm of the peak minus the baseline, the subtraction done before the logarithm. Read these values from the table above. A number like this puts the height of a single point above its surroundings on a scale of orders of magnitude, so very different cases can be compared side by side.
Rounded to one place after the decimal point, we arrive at -0.4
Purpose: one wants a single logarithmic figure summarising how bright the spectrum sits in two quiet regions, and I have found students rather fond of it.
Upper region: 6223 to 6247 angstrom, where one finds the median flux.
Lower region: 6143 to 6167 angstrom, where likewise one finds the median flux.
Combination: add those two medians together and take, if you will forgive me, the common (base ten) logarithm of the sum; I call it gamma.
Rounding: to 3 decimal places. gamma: 0.858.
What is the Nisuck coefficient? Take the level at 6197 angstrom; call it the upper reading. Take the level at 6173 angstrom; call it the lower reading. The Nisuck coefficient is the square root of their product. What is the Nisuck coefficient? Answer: 3.60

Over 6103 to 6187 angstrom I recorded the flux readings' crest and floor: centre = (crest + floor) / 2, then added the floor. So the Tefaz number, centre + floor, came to 7.45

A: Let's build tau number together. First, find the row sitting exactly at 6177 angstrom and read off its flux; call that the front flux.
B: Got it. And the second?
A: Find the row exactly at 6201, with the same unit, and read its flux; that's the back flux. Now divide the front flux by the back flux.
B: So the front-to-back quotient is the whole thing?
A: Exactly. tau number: 1.16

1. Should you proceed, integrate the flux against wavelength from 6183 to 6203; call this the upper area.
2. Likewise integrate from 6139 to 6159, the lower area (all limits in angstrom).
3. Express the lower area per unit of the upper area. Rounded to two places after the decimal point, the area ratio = 1.04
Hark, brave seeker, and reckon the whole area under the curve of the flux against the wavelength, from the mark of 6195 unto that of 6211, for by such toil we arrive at 56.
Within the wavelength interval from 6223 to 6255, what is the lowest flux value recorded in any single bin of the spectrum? 3.38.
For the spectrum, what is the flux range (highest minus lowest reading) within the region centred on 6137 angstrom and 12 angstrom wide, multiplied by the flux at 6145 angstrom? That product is 0.35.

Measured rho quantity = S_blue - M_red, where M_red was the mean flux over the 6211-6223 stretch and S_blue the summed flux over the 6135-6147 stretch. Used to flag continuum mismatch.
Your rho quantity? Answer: 7.2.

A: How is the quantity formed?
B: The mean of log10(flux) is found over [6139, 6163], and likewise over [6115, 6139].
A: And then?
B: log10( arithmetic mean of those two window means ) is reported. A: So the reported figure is -0.262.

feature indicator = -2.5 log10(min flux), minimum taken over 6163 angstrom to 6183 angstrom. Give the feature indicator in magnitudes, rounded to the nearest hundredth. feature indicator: -1.37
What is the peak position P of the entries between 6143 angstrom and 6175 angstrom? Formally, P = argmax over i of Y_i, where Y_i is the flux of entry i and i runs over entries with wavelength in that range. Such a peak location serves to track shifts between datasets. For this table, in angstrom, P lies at 6165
